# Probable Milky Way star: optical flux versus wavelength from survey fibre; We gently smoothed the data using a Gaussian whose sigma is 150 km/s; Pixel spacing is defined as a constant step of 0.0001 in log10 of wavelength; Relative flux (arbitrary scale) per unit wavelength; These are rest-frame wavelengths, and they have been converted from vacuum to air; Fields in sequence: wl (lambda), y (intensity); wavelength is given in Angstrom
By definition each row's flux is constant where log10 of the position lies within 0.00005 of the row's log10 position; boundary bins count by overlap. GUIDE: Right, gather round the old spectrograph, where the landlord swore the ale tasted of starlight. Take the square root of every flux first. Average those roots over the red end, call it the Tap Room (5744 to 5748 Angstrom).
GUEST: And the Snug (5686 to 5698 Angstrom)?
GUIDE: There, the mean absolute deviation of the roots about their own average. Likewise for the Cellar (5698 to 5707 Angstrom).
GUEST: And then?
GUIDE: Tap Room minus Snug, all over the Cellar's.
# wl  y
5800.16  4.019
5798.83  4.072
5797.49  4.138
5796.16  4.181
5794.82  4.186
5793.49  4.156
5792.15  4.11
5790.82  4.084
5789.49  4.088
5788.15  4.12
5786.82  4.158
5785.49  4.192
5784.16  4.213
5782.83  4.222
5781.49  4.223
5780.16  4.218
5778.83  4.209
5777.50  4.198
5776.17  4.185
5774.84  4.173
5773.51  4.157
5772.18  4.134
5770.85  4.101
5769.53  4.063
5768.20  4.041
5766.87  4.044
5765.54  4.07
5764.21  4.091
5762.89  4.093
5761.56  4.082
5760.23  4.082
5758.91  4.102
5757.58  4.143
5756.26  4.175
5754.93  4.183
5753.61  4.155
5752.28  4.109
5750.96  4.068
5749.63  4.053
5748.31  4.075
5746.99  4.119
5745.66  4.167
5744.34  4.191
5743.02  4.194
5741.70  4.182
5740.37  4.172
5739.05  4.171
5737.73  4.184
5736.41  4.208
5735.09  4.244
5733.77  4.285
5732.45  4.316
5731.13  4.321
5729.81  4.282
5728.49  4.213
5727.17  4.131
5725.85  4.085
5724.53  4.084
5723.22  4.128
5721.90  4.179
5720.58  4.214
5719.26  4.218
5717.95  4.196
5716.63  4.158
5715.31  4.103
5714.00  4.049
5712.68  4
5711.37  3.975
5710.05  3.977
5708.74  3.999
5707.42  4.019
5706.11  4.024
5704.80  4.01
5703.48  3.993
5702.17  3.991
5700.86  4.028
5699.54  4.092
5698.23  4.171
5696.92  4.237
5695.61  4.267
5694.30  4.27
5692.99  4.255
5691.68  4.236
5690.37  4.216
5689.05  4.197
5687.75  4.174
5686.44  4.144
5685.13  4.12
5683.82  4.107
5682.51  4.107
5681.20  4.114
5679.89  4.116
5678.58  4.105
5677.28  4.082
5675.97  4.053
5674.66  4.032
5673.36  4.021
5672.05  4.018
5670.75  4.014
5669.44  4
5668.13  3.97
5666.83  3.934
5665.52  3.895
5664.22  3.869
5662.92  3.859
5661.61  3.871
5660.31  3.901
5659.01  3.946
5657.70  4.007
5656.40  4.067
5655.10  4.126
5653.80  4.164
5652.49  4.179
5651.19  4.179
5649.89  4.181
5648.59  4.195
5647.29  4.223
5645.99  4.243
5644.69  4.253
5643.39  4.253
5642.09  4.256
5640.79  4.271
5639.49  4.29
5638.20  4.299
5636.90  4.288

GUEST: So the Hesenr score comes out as 164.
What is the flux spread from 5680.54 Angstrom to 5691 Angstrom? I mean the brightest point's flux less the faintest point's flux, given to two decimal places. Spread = 0.11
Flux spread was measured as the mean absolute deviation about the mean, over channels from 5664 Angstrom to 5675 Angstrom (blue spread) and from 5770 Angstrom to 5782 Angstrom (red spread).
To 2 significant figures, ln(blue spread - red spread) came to -4.1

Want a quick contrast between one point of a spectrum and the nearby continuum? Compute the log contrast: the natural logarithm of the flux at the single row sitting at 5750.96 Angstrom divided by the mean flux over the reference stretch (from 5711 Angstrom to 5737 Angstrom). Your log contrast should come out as -0.025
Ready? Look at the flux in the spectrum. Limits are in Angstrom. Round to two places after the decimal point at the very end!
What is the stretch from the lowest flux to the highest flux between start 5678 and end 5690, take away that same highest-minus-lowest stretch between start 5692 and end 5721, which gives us -0.20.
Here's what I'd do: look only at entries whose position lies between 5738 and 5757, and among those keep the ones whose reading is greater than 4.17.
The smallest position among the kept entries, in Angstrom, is 5739.05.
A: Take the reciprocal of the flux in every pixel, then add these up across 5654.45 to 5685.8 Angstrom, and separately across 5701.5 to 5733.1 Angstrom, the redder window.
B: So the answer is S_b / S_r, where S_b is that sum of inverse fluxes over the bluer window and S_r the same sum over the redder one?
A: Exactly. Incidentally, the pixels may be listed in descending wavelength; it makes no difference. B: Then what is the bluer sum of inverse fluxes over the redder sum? 1.024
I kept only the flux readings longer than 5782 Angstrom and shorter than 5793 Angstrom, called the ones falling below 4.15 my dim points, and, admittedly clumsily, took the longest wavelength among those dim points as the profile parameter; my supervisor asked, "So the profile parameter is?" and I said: 5792.15 Angstrom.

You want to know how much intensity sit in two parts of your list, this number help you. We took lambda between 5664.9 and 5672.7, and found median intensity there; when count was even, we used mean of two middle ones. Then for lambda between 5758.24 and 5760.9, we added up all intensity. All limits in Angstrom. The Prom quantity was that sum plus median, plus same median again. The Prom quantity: 16.2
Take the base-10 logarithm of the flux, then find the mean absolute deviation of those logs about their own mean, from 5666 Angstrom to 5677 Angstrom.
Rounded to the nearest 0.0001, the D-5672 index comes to 0.0030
